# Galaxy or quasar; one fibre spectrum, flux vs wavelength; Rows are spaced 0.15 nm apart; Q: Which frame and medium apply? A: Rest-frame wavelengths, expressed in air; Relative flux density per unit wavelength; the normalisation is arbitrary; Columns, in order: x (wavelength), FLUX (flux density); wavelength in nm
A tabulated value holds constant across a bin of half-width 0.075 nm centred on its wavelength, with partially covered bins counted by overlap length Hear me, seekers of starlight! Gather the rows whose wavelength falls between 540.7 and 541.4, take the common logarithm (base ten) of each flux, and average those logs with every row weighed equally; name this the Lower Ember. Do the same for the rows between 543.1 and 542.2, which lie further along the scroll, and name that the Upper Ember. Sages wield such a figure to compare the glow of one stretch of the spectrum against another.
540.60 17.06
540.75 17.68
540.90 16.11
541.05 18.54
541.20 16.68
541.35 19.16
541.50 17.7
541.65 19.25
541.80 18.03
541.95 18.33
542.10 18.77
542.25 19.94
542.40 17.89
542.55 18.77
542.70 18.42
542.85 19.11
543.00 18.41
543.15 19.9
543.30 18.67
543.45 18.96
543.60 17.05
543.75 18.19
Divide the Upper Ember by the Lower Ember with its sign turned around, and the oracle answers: -1.02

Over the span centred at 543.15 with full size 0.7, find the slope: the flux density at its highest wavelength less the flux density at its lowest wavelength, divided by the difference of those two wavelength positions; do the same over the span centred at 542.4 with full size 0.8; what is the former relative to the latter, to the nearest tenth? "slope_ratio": 0.4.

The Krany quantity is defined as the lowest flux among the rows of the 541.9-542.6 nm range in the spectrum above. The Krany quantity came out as 17.89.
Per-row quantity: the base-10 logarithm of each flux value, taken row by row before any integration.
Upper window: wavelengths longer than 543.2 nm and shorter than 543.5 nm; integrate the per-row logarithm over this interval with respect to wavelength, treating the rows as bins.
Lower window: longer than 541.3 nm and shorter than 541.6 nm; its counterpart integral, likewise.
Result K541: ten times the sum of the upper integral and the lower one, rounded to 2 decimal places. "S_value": 7.62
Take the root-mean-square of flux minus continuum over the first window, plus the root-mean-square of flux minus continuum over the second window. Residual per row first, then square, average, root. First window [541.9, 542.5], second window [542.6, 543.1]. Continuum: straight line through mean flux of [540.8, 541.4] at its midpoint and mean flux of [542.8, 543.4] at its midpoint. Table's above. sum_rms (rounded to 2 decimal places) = 1.26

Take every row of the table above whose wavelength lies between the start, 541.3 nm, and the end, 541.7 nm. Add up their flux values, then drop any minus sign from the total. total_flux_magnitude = 56.1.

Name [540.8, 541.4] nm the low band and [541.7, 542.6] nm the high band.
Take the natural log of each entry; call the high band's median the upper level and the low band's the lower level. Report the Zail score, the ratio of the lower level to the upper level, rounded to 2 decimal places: 0.98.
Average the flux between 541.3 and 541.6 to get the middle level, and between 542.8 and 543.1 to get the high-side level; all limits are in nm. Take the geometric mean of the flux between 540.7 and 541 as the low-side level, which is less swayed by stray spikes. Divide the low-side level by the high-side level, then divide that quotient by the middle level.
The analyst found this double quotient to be 0.049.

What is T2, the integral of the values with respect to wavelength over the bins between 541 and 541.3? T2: 5.3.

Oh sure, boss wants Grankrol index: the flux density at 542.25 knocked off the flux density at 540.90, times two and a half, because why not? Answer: -10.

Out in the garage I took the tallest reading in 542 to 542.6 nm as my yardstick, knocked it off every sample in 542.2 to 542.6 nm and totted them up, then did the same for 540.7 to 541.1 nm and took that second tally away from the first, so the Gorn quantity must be 4.3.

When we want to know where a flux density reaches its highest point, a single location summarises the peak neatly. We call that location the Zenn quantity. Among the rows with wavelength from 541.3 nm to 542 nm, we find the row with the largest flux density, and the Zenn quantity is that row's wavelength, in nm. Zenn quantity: 541.65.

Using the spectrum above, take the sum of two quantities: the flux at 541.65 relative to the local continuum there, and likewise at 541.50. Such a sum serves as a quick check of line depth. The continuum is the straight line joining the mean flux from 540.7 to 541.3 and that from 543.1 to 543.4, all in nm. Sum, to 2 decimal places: 2.08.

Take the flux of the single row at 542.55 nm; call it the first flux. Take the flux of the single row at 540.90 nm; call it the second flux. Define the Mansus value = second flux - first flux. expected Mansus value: -2.7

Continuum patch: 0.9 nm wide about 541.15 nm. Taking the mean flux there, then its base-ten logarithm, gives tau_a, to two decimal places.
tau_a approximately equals 1.25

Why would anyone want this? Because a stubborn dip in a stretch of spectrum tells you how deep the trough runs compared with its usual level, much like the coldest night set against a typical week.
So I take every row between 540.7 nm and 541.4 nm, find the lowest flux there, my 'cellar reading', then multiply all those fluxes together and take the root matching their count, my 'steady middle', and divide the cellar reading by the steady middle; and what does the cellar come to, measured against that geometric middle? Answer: 0.915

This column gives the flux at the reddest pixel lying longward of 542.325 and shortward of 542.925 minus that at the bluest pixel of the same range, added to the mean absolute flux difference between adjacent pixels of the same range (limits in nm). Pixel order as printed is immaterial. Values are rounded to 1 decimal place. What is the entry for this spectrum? 1.9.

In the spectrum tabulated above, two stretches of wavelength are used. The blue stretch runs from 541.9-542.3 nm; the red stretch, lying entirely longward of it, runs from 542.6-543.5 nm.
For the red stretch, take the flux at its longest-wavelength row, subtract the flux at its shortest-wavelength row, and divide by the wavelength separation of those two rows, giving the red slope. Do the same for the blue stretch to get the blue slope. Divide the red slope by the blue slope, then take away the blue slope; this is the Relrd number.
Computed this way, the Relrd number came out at -5.2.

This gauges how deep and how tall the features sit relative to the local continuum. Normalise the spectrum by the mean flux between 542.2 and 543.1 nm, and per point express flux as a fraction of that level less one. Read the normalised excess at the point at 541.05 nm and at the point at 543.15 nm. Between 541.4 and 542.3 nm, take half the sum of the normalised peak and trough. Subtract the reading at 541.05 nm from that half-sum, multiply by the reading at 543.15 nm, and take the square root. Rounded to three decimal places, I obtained 0.030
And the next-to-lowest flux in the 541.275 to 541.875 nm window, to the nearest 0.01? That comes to 18.03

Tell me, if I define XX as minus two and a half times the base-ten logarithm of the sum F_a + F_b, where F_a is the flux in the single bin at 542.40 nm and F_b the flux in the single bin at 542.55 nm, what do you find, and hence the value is -3.91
